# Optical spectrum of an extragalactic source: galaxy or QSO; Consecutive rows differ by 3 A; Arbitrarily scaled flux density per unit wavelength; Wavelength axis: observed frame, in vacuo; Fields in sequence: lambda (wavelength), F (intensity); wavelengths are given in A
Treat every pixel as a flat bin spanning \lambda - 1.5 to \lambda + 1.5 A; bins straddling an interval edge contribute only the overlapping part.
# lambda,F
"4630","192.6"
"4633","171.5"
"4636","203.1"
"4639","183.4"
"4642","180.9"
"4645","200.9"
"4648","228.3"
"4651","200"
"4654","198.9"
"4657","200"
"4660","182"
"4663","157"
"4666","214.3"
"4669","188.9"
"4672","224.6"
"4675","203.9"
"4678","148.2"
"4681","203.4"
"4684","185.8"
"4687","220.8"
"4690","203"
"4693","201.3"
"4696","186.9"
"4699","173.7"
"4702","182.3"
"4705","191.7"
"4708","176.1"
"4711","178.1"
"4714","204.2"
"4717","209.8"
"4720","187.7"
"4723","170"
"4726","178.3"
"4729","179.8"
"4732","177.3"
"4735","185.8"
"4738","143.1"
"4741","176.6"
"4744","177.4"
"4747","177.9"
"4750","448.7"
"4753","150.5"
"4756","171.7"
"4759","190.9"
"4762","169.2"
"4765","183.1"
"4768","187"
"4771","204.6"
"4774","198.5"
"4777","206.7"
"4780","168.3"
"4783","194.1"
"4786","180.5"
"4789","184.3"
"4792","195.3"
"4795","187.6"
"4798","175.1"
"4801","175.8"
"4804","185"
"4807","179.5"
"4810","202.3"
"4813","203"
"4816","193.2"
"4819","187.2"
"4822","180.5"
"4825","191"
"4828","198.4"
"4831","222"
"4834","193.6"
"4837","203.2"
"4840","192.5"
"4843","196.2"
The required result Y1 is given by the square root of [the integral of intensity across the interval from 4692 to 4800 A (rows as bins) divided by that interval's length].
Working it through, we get 13.8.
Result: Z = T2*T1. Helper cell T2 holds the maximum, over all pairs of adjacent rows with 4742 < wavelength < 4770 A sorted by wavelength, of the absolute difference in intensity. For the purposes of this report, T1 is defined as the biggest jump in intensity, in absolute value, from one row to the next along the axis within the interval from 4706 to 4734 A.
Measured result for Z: 7783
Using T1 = 26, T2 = 298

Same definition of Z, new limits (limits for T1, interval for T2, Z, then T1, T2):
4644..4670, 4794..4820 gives 1306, 57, 23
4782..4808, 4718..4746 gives 581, 14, 43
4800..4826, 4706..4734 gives 595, 23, 26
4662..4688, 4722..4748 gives 2447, 57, 43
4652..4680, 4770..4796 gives 2200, 57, 38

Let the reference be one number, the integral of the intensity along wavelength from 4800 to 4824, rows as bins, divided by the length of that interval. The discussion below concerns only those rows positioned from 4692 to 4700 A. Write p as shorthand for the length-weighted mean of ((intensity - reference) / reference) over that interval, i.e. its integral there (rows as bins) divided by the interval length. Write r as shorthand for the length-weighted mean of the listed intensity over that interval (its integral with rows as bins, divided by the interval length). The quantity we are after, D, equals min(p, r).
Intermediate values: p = -0.01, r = 187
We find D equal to -0.007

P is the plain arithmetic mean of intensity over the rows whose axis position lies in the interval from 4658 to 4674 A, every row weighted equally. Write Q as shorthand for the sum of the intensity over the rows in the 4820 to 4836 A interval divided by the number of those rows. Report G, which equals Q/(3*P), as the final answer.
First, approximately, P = 193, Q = 197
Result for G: 0.340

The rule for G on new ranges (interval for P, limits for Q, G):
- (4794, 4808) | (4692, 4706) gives 0.345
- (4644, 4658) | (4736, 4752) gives 0.364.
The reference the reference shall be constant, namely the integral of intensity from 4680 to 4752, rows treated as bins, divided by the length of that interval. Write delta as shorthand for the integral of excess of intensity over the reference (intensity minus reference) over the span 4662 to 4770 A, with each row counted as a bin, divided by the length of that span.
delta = -4.1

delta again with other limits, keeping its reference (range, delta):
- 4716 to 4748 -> -18.2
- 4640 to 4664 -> -2.2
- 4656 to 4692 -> -1.9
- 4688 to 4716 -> -6.7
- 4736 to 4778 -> 2.5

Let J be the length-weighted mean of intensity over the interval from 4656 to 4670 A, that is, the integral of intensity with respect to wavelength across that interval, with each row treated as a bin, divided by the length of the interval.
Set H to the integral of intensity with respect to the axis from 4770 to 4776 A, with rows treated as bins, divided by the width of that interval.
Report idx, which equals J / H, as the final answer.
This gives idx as 0.93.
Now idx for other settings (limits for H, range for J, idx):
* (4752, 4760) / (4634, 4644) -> 1.10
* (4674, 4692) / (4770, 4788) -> 0.99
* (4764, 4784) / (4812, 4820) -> 1.01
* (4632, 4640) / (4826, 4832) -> 1.11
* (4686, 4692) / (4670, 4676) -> 1.01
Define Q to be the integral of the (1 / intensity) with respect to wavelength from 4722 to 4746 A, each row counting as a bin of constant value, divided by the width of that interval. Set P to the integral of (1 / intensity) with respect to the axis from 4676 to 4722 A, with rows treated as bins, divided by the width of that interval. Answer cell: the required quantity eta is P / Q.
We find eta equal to 0.916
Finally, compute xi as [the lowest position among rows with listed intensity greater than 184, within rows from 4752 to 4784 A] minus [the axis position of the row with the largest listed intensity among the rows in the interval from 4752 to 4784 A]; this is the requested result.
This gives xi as -18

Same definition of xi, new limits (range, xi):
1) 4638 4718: -3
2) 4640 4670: -3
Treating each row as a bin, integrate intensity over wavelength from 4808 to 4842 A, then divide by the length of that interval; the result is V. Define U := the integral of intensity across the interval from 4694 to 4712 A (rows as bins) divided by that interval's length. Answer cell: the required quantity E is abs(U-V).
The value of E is 15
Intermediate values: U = 182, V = 197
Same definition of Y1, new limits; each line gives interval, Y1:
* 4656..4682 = 13.8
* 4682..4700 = 14.0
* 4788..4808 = 13.5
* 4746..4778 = 14.4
